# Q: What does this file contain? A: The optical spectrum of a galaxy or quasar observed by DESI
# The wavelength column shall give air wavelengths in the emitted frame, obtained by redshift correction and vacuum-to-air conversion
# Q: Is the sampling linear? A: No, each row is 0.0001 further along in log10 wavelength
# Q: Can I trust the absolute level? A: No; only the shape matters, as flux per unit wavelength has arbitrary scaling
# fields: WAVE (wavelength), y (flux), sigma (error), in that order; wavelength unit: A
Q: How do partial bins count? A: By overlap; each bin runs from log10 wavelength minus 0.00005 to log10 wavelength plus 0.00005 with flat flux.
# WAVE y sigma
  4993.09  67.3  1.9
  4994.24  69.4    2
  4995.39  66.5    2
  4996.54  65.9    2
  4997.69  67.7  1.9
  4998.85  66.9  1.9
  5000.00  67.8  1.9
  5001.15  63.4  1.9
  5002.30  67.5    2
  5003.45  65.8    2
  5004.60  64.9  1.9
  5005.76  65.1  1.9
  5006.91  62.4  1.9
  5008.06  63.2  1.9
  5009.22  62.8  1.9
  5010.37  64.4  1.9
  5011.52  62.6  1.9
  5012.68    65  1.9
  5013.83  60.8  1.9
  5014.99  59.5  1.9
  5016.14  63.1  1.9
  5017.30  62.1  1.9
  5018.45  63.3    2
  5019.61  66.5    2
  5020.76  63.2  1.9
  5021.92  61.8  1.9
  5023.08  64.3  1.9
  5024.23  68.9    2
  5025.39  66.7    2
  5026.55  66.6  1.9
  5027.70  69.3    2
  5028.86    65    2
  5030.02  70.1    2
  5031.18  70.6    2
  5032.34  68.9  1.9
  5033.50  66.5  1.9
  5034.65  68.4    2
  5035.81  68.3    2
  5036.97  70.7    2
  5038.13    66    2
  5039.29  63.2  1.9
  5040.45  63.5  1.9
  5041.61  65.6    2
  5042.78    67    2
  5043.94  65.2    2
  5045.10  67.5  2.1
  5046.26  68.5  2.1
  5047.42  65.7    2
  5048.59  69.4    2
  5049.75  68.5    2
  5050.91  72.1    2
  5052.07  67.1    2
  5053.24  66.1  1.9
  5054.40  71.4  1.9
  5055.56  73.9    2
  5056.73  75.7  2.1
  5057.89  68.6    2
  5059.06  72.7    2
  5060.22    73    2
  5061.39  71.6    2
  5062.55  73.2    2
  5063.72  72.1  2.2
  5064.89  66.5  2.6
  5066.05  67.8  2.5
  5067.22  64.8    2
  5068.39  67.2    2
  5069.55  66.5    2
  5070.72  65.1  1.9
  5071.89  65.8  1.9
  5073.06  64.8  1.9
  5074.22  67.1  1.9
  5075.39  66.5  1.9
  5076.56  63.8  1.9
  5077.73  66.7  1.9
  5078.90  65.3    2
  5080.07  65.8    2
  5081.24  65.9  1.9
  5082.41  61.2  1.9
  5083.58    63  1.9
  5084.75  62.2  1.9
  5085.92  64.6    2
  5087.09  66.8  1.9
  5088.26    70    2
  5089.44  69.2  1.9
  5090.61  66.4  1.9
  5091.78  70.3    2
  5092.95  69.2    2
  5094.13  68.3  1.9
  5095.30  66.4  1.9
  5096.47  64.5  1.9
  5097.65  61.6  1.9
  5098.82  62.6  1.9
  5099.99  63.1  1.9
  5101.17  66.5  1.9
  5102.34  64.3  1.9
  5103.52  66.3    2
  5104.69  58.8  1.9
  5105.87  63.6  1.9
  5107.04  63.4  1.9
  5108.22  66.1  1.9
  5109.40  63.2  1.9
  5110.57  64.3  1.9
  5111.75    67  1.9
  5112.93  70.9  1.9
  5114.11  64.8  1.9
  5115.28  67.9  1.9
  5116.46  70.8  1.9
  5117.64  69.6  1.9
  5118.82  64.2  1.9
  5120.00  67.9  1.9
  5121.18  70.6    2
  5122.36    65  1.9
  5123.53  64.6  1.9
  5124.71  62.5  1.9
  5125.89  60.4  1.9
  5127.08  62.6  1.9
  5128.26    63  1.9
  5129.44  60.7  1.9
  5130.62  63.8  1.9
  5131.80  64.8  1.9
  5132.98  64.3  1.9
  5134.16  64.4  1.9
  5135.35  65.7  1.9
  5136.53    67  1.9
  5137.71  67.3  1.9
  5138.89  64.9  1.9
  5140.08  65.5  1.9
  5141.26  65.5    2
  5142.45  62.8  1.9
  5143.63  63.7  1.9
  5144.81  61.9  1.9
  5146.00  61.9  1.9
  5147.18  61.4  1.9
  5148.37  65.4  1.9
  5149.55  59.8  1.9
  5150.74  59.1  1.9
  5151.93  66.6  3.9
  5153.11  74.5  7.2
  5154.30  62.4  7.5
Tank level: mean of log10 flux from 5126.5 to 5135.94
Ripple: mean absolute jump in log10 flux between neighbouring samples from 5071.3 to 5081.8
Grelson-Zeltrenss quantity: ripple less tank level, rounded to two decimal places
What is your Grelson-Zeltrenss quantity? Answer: -1.79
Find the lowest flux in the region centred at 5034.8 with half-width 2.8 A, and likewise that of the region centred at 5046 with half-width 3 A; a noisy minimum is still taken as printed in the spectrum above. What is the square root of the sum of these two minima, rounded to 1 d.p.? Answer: 11.5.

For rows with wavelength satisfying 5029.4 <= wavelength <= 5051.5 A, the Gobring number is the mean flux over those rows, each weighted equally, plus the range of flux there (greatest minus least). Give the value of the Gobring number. 76.6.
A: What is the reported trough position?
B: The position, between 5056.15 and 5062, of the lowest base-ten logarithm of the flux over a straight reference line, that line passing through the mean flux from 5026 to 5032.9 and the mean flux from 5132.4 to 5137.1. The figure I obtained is 5057.89 A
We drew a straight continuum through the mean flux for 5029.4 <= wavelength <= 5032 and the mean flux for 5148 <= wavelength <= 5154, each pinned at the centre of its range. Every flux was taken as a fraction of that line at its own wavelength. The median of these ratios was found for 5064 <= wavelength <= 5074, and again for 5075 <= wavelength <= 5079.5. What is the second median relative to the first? 1.00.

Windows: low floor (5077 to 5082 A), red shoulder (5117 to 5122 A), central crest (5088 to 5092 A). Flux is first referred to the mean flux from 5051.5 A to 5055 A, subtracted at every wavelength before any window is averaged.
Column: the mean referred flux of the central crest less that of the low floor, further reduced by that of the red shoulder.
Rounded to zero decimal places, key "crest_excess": 3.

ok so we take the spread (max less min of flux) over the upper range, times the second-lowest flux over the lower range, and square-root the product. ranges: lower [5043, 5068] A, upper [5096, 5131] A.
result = 28.1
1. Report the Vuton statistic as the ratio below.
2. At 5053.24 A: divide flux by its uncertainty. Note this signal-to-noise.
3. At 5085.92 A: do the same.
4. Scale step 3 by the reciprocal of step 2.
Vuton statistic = 0.93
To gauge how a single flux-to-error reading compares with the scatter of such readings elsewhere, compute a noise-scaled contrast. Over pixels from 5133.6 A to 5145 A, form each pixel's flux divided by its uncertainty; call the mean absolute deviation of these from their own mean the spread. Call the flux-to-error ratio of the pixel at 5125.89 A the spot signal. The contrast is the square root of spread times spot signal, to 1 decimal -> 5.1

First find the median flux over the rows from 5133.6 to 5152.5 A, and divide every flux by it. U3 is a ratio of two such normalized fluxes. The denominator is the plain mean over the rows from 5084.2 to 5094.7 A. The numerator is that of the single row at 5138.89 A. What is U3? 0.96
